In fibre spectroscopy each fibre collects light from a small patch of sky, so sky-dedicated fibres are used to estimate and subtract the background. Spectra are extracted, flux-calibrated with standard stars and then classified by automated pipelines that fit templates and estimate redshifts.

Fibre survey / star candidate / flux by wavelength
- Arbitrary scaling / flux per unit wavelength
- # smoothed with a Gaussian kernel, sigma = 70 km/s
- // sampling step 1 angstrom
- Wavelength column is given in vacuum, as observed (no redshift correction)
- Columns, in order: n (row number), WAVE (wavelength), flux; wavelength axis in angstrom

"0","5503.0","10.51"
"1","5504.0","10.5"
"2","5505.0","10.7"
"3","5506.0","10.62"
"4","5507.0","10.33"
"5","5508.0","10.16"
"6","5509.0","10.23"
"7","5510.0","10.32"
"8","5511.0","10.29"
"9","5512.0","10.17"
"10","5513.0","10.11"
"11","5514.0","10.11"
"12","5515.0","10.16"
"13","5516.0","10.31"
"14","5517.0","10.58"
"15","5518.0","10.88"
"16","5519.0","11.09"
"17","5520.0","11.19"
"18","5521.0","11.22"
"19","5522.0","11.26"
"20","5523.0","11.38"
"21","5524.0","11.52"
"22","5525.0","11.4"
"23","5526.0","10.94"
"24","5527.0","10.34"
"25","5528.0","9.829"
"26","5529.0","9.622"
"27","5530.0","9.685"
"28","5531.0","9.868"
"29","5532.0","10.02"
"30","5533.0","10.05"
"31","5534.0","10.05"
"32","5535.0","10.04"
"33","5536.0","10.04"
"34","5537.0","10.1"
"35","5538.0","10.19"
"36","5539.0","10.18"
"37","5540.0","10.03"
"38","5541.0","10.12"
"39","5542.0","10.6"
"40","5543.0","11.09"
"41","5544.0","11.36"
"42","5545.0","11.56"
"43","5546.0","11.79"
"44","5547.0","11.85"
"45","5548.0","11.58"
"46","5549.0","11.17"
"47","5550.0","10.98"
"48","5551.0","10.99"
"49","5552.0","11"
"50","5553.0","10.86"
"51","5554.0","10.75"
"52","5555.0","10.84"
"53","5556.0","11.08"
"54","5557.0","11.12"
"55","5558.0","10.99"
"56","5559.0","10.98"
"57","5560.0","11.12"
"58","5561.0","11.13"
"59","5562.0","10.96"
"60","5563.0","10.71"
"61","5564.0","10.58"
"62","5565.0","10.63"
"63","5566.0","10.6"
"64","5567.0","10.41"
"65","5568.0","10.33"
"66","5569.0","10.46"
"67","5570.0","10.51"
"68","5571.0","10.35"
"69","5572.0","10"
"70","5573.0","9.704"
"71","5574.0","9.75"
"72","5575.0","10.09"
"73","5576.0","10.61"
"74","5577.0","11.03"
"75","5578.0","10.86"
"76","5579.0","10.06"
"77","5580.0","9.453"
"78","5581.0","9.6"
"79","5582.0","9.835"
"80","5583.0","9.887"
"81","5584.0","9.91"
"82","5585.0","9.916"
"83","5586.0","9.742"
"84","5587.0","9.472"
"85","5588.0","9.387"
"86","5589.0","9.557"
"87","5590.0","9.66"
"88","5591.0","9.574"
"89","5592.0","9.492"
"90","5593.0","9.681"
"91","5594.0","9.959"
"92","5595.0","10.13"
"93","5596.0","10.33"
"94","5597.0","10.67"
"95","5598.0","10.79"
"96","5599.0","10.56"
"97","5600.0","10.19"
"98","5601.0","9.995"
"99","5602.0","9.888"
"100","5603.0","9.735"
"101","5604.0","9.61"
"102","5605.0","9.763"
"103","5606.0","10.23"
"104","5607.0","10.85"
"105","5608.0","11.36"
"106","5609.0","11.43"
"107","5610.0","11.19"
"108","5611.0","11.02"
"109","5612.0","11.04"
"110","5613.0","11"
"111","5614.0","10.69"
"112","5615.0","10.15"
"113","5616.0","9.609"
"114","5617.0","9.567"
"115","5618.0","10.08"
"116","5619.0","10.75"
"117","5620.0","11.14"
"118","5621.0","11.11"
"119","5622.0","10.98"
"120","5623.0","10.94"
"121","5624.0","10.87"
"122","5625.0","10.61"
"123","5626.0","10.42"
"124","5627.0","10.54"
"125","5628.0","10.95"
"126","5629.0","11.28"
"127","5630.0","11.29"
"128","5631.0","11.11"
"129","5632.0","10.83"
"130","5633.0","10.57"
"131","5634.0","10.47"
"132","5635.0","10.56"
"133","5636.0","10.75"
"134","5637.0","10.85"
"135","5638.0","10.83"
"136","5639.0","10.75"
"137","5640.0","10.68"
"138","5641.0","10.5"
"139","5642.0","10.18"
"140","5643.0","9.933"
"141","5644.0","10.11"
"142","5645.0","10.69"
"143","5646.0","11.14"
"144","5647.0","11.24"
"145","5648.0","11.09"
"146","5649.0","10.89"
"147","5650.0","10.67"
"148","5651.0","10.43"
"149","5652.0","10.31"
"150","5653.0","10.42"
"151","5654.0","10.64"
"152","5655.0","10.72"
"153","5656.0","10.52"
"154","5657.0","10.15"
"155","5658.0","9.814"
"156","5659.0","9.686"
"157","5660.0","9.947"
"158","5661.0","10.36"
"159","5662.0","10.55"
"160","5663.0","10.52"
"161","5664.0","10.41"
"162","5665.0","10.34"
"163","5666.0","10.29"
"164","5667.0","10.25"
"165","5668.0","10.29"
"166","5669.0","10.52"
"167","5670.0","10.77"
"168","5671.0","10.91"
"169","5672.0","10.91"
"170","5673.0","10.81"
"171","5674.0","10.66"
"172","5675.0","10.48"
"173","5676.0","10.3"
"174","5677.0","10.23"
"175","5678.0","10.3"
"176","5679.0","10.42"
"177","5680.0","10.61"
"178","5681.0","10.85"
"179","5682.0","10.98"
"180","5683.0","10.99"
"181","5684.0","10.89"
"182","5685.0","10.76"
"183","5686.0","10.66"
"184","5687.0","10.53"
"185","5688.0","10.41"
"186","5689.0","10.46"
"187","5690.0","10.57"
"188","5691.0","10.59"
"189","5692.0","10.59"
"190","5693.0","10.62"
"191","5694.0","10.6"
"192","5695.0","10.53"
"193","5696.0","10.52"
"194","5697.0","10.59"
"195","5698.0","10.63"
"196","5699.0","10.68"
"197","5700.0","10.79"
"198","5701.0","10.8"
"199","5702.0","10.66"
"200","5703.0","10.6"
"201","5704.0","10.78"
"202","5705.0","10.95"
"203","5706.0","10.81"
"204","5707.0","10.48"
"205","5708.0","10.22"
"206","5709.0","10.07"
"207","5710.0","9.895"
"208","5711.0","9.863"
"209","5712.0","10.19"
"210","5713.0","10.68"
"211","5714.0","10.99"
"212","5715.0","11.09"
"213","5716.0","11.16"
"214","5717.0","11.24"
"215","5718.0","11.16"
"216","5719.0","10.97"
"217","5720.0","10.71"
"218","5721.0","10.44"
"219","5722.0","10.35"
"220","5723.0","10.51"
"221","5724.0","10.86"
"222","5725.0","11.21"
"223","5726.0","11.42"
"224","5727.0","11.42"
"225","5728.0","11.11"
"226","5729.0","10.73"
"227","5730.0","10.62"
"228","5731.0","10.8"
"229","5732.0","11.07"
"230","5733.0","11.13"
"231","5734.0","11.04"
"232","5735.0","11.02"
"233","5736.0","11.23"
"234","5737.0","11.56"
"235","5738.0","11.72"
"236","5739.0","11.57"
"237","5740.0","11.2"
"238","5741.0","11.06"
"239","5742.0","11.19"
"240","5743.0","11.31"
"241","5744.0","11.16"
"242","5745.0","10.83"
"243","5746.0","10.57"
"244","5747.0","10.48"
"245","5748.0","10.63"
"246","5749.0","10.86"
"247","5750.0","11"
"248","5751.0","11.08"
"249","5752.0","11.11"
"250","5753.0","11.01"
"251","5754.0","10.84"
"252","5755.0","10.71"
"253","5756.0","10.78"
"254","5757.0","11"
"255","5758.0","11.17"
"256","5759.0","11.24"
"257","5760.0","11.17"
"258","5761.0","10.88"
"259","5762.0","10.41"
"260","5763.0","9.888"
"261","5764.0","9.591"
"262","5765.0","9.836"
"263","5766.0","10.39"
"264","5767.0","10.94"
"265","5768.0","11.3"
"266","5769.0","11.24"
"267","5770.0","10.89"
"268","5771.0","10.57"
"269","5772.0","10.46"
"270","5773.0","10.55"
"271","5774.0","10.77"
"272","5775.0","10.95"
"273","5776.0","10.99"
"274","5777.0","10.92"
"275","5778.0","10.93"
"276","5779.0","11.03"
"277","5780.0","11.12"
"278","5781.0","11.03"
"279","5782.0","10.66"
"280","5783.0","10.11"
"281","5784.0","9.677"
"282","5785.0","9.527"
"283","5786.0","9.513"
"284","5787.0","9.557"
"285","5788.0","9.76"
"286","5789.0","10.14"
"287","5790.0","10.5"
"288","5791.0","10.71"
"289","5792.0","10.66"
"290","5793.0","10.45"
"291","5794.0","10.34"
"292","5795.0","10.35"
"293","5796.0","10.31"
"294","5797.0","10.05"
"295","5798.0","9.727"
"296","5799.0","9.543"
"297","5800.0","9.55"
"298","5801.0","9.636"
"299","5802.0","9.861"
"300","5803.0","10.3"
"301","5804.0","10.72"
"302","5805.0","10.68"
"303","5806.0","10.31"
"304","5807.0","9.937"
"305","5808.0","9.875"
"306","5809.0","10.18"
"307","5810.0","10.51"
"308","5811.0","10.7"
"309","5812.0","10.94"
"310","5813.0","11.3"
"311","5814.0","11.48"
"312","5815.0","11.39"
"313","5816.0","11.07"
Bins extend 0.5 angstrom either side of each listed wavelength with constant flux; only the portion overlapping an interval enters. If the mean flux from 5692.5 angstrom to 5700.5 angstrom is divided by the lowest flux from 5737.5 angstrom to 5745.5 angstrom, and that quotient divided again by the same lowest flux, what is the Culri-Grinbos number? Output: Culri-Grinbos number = 0.091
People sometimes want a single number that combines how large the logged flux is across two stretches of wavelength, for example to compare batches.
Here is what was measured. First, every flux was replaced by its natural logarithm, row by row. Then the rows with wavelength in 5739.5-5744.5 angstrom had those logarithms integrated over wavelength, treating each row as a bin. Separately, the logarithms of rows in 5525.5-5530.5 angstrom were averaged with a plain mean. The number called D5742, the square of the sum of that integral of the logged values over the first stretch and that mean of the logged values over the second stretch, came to 207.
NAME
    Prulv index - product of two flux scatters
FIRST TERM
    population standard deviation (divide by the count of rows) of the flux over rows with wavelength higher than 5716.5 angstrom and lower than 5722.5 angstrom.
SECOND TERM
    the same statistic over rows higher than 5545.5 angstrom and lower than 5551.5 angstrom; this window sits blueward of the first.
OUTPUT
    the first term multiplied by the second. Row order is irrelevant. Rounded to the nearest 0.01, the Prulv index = 0.12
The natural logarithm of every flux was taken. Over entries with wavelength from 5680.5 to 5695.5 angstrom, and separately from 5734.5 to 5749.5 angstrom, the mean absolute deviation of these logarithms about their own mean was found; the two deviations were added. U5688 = 0.040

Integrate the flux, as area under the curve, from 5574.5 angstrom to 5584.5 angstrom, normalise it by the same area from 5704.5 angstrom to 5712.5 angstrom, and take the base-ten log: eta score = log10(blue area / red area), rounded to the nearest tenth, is 0.1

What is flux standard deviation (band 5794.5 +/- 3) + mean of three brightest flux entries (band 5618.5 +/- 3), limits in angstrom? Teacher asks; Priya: 11.2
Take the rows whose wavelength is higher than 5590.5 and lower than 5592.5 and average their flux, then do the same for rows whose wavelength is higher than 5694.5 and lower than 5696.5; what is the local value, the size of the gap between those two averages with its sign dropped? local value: 0.99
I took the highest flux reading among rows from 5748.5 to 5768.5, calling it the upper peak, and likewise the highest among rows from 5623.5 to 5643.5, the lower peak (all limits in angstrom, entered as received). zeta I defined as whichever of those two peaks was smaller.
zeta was 11.3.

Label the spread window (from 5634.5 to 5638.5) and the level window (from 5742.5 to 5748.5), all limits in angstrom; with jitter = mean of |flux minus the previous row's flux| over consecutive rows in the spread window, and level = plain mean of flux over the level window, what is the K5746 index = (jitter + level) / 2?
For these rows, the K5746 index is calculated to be 5.47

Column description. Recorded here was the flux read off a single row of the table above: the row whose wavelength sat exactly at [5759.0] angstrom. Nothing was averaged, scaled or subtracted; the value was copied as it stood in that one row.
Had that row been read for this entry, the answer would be 11.24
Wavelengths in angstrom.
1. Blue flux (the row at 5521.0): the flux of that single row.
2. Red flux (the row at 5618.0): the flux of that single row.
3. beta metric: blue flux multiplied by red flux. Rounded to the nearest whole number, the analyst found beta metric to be 113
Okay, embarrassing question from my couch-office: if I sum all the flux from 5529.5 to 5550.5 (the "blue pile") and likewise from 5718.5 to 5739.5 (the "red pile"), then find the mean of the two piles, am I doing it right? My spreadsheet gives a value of 227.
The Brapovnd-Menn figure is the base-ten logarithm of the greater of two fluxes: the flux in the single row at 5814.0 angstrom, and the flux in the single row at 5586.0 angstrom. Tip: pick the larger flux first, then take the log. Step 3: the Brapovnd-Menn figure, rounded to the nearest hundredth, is 1.06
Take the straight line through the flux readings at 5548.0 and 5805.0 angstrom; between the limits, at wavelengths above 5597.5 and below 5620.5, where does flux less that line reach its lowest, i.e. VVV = 5604.0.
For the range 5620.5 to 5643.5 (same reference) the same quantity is 5643.0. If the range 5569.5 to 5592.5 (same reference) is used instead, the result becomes 5588.0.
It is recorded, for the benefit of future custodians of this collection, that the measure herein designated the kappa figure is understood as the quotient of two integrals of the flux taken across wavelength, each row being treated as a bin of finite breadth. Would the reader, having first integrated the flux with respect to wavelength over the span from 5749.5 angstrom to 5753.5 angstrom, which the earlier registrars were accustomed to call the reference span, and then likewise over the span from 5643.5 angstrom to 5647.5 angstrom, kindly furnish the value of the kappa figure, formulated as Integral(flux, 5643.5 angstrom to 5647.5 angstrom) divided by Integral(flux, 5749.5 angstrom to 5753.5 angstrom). 0.977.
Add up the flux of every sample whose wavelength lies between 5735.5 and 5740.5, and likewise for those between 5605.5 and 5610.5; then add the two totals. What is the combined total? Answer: 112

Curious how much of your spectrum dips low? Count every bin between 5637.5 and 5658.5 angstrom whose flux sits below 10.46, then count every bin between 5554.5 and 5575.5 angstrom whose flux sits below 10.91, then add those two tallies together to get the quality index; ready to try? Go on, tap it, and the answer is 22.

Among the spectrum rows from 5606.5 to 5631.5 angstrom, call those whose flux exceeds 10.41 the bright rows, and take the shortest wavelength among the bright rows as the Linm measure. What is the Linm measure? 5607.0 angstrom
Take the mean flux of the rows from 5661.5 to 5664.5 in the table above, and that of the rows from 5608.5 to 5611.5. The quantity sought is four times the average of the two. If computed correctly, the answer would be 43.4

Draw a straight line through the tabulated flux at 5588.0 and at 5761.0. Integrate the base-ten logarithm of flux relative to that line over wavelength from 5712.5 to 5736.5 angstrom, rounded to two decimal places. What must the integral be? 0.38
